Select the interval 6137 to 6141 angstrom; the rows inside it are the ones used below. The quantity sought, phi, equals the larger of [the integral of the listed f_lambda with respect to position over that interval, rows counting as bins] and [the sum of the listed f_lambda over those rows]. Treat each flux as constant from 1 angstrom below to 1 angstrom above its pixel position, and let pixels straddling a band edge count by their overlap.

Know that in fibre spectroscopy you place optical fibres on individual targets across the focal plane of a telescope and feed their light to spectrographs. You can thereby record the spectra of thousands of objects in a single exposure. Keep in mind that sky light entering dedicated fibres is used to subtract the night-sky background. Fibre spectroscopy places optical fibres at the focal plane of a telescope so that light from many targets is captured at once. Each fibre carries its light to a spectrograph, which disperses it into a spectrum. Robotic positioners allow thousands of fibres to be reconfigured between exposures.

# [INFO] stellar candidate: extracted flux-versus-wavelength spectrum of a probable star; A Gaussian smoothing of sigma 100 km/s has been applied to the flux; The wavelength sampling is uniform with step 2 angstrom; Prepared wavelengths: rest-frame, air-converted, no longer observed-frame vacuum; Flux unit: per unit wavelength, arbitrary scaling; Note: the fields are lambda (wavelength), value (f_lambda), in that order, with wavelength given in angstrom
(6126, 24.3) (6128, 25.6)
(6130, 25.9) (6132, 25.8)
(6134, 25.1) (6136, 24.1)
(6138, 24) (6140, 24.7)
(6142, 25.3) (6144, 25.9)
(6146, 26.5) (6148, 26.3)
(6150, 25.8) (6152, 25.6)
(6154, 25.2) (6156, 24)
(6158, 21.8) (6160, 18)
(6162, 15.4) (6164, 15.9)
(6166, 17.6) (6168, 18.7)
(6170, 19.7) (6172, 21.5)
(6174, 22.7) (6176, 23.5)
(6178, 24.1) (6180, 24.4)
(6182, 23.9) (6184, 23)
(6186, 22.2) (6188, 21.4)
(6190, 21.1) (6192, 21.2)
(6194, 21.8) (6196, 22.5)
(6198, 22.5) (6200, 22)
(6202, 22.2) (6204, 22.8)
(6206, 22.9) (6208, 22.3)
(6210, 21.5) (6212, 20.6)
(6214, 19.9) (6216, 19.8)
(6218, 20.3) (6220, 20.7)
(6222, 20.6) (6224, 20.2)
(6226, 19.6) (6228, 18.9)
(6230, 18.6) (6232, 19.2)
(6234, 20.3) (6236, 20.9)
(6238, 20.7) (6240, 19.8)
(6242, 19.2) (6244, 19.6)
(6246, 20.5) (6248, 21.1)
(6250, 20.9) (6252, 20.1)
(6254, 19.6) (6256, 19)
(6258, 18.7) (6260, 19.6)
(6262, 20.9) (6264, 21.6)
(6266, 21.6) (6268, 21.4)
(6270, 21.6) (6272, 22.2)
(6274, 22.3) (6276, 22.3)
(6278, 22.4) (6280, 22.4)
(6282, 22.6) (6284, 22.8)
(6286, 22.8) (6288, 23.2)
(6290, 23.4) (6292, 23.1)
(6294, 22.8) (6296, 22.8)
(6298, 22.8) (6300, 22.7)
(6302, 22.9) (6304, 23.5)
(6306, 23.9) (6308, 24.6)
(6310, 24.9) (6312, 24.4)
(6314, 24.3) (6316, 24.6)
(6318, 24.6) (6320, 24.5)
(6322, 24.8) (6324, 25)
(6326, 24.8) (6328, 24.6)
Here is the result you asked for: 97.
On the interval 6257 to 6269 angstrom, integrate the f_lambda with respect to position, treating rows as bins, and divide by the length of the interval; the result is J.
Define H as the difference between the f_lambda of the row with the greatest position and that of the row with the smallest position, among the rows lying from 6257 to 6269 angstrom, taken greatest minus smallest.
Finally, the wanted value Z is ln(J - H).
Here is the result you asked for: 2.89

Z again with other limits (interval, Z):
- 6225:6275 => 2.87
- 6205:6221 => 3.14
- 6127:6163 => 3.54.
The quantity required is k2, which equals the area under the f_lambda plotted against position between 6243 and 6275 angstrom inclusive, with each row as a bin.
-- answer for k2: 661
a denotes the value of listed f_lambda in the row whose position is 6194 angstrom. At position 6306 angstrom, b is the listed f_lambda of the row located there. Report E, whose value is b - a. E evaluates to 2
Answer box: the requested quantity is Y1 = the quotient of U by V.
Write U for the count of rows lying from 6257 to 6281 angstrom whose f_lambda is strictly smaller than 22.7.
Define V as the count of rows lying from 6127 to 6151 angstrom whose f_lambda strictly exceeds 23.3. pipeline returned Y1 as 1.0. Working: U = 12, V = 12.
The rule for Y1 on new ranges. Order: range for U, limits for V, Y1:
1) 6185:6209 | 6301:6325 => 0.9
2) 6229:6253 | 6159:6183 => 3.0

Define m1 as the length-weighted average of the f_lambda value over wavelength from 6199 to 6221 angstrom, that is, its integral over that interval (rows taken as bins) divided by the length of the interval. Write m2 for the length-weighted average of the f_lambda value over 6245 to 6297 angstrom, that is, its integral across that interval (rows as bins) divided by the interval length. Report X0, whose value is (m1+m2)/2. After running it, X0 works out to 21.5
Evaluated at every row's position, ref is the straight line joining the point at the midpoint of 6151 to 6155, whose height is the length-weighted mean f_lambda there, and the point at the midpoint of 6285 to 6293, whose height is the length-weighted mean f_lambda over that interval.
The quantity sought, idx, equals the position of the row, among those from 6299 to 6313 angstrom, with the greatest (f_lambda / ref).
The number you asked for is 6310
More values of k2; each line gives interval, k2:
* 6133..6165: 747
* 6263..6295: 717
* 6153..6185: 679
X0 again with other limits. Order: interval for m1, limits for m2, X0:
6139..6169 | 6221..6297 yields 21.7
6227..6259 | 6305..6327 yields 22.2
